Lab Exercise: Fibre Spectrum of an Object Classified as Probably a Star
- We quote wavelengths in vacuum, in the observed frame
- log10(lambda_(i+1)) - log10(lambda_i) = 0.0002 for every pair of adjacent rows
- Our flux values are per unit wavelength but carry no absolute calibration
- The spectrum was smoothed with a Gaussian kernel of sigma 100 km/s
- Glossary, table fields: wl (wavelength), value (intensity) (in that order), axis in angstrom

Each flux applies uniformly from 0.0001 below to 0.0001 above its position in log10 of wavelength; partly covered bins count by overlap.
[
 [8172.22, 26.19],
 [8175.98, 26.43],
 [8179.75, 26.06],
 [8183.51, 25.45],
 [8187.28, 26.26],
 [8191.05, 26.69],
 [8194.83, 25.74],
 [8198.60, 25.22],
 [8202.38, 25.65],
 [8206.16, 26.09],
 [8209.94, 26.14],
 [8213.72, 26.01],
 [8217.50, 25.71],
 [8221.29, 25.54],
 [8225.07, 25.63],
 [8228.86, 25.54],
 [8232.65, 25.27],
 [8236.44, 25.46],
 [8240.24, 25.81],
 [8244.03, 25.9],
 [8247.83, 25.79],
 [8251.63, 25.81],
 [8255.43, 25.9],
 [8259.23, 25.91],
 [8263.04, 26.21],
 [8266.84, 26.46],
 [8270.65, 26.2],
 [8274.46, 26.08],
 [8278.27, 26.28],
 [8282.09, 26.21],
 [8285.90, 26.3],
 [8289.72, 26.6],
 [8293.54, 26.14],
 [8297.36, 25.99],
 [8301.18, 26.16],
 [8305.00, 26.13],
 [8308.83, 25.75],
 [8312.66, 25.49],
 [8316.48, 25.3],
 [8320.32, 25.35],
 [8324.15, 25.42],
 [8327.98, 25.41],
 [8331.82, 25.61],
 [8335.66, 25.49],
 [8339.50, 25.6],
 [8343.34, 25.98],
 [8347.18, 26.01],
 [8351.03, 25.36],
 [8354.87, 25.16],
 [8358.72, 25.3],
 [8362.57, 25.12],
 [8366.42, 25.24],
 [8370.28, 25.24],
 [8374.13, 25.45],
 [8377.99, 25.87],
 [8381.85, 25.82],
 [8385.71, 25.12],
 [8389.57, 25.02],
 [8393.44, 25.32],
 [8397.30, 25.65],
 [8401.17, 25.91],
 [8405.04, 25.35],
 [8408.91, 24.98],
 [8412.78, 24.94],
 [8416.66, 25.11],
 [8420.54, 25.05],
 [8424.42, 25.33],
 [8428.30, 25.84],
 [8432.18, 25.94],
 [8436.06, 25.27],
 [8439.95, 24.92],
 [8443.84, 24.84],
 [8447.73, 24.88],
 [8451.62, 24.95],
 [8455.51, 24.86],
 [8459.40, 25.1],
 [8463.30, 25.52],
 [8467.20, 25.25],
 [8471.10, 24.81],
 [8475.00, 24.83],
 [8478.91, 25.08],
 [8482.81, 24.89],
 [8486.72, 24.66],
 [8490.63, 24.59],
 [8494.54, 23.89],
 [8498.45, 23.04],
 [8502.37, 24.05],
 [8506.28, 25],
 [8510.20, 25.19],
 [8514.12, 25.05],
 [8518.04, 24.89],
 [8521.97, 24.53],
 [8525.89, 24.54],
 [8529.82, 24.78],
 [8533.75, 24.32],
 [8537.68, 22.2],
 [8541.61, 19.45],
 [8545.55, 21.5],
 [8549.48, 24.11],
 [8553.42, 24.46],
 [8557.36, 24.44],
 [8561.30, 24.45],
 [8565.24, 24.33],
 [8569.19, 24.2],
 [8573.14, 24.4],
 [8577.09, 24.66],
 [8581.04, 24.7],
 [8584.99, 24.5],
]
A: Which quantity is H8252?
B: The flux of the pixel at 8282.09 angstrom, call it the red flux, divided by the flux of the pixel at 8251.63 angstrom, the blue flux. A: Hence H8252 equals 1.02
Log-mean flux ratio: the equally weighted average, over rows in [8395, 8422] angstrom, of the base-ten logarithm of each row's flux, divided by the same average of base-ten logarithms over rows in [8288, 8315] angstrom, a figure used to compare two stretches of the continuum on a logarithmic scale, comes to 0.99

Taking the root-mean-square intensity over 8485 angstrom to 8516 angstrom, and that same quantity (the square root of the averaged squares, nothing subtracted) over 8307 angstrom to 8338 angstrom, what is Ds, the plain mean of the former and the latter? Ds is 25.0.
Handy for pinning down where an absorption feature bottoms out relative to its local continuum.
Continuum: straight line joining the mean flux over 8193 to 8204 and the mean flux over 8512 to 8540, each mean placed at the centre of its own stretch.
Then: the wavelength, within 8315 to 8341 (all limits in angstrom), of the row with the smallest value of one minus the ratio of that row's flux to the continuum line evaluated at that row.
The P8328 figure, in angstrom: 8339.50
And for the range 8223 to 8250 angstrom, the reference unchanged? 8244.03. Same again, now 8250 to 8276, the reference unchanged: 8266.84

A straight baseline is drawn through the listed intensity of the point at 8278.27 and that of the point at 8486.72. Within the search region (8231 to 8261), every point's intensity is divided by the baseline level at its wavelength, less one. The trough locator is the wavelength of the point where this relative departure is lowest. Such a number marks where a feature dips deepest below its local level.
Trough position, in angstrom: 8232.65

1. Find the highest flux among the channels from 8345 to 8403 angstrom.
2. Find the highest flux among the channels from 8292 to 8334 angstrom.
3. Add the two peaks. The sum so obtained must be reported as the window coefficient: 52.2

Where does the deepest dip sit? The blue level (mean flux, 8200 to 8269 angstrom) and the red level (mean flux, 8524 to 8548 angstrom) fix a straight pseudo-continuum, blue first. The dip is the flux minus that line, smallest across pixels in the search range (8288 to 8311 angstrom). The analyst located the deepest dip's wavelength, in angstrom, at 8308.83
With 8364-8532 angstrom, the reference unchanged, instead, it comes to 8498.45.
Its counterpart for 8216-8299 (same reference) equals 8232.65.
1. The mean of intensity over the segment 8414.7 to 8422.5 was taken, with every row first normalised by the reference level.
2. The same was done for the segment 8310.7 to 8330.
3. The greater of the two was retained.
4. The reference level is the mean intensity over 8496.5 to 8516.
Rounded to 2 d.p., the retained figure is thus 1.04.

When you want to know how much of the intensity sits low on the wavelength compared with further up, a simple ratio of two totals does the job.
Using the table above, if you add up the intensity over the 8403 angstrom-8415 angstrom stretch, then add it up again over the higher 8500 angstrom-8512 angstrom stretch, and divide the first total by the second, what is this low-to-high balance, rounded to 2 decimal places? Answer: 1.01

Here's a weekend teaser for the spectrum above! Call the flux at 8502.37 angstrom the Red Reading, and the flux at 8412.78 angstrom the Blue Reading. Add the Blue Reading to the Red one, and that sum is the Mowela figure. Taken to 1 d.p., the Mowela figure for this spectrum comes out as 49.0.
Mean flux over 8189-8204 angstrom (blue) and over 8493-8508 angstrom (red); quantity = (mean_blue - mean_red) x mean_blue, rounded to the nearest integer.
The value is 47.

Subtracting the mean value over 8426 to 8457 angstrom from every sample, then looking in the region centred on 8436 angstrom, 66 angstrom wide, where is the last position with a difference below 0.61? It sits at 8467.20 angstrom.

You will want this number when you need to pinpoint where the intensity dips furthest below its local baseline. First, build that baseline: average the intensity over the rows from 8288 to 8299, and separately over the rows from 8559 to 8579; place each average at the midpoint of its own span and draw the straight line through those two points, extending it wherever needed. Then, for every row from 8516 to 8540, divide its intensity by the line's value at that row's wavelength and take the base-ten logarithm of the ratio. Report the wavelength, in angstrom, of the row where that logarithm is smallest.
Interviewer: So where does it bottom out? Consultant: 8537.68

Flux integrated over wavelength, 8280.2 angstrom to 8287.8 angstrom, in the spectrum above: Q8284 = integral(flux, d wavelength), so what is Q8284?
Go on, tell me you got 200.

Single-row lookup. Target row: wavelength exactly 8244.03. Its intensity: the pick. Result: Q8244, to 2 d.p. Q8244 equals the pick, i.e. 25.90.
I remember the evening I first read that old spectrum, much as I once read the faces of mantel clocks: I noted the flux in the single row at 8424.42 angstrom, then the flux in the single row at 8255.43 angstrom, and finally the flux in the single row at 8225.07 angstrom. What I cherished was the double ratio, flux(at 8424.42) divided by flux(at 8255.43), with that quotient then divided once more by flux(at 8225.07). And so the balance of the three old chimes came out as 0.0382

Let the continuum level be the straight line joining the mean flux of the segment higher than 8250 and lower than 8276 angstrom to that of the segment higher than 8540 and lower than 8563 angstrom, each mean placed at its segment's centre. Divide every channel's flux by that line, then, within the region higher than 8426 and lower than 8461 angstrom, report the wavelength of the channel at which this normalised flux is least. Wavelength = 8443.84 angstrom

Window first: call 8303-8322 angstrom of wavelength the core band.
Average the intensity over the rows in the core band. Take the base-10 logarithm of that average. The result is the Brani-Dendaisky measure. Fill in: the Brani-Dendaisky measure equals 1.41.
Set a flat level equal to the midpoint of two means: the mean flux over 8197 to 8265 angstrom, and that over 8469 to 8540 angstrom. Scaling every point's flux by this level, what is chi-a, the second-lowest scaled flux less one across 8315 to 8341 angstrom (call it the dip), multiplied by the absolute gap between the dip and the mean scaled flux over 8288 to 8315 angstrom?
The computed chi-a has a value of 0.010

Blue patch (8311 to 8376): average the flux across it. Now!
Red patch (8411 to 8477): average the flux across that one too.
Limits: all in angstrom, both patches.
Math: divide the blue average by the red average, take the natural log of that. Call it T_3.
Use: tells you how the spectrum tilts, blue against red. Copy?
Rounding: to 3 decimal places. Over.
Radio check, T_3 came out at 0.012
